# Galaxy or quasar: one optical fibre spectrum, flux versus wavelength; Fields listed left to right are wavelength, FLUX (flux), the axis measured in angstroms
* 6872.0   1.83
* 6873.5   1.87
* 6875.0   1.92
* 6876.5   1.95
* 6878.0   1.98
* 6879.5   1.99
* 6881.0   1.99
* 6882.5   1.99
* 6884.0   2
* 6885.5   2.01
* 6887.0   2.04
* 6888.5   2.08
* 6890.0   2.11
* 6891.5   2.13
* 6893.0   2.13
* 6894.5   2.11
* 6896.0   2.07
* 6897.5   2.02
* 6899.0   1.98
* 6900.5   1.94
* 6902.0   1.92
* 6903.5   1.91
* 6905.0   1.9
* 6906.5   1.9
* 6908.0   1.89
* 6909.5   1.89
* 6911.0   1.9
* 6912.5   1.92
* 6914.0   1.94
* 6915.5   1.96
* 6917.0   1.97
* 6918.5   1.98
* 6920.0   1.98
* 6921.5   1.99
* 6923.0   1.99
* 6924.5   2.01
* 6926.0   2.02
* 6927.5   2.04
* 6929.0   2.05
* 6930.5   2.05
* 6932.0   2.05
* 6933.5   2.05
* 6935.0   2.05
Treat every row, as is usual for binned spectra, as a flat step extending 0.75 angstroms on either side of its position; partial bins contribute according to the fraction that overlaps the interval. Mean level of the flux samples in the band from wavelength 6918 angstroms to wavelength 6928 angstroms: 2.00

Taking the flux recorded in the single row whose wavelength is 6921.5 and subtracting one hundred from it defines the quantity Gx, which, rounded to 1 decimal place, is -98.0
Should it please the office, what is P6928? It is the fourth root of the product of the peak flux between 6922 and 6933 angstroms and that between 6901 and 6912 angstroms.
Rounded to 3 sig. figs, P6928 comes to 1.41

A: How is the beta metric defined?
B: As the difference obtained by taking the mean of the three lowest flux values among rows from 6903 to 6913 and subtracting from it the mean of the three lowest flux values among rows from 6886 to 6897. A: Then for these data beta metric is -0.17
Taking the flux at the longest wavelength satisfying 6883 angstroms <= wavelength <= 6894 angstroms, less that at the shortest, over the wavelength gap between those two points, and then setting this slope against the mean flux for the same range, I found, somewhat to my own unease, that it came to 0.007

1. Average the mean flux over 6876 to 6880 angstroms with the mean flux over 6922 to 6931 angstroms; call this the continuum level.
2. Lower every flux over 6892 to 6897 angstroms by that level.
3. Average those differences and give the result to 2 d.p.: 0.10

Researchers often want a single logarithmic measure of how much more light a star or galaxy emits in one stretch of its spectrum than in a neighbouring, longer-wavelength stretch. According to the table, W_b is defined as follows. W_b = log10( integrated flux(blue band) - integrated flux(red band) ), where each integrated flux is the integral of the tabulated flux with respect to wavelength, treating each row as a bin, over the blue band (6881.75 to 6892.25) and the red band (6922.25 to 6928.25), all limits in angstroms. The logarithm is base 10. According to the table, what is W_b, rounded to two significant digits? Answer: 0.98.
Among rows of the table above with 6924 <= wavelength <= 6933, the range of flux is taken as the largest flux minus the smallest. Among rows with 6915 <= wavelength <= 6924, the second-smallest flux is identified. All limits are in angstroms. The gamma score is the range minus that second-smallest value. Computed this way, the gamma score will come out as -1.93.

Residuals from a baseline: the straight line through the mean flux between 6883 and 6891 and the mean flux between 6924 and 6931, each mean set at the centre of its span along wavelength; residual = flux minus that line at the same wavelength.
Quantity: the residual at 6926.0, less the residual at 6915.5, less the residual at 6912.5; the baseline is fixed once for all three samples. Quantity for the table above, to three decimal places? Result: 0.183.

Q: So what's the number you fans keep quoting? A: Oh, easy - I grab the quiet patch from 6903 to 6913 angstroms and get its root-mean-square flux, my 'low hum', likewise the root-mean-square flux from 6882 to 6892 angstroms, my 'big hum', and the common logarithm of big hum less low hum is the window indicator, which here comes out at -0.8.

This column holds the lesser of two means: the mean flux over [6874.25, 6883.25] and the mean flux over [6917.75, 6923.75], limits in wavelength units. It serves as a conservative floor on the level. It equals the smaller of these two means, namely 1.97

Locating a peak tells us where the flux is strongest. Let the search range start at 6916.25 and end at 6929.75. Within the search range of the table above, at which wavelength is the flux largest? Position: 6929.0 angstroms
